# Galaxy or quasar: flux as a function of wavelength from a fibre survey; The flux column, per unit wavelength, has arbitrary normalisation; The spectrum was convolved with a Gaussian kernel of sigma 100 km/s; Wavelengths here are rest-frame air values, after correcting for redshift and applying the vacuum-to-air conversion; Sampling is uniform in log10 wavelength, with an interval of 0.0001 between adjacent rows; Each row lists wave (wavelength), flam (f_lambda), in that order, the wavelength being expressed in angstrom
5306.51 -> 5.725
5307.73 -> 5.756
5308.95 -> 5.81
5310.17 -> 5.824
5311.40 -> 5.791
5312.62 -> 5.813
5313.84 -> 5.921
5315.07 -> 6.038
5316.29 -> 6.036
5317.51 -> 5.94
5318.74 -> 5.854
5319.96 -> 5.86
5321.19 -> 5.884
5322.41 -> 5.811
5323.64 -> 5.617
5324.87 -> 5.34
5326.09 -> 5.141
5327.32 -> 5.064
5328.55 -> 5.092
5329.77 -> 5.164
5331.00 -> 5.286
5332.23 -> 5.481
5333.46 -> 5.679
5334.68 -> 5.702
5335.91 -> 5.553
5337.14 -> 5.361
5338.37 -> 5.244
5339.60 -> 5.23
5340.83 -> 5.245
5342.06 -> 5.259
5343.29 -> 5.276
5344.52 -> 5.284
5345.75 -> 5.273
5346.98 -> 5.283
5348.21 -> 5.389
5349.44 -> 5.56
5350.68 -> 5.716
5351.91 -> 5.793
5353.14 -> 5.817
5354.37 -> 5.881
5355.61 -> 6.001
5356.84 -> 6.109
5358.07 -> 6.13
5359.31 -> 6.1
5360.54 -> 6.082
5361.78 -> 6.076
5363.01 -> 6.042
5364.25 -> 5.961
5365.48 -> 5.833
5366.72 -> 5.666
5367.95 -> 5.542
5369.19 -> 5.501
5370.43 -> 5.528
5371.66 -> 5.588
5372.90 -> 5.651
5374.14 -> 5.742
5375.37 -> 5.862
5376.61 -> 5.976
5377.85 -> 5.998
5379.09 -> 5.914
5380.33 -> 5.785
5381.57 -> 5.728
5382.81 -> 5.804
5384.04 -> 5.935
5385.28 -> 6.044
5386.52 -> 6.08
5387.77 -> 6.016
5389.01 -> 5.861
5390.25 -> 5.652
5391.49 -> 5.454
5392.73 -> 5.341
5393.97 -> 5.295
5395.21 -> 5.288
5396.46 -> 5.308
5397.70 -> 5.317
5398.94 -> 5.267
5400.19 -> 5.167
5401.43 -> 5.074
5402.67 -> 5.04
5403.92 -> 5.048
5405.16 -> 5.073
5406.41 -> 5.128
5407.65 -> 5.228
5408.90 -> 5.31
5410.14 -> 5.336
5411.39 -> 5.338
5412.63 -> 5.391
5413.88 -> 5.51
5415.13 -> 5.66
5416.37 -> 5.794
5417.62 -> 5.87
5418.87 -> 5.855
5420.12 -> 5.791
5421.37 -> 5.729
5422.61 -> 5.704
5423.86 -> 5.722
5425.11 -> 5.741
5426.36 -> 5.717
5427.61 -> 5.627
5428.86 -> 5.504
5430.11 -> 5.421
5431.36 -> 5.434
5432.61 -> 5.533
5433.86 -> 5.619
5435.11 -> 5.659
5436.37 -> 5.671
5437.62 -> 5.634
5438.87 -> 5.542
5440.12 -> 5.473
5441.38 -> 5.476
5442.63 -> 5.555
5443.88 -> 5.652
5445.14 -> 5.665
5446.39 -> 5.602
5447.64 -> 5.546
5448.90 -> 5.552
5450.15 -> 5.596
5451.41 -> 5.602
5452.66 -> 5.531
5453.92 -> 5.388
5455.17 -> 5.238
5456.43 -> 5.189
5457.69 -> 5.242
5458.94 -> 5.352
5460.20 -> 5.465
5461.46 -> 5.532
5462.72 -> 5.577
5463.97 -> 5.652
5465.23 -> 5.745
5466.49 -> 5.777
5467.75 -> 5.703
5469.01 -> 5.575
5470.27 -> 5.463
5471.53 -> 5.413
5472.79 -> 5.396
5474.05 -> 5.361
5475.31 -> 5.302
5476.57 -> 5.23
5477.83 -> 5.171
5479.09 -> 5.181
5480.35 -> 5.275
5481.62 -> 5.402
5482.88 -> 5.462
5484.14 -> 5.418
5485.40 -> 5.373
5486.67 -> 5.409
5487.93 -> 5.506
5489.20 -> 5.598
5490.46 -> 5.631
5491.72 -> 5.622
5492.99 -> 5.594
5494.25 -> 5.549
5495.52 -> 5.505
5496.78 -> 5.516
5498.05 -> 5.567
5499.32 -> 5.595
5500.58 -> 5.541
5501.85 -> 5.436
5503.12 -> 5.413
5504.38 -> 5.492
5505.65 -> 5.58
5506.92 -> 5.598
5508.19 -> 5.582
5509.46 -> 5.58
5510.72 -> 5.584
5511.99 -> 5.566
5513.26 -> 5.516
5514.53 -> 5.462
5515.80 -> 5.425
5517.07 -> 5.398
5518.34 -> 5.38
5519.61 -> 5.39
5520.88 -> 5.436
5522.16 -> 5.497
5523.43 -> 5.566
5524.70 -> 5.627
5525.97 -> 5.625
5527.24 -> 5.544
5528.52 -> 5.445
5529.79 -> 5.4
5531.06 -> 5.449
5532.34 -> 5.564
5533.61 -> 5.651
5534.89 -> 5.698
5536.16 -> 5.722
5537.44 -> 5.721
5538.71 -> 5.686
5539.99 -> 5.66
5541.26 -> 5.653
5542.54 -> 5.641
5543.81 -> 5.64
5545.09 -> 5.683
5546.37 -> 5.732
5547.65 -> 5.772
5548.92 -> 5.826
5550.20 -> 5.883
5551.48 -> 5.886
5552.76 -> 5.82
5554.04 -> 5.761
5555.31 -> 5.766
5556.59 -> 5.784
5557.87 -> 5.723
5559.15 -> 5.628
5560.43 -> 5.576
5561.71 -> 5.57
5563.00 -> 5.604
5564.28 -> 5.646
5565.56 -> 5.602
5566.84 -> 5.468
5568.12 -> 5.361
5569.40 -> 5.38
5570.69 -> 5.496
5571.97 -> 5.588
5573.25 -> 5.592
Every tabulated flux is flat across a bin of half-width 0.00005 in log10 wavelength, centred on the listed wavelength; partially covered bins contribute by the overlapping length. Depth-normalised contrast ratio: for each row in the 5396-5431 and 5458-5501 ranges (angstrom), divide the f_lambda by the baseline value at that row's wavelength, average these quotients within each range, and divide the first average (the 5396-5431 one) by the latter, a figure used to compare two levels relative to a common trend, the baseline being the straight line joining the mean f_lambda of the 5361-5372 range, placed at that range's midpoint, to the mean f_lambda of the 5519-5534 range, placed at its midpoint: 0.98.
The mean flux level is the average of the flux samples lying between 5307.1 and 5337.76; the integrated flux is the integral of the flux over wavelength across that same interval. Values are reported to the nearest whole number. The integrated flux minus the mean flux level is 167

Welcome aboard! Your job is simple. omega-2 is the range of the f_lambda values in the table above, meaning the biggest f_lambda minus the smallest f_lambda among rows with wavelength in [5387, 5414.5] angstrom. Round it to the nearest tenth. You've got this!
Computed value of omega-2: 1.0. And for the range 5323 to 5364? 1.1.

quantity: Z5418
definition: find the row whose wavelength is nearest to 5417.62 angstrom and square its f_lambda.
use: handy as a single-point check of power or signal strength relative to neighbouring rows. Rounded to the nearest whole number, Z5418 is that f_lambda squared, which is 34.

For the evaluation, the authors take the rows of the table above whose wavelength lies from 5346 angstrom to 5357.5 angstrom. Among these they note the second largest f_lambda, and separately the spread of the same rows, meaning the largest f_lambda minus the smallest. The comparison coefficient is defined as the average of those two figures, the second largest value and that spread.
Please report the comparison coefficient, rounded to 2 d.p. 3.41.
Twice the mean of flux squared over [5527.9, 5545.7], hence 63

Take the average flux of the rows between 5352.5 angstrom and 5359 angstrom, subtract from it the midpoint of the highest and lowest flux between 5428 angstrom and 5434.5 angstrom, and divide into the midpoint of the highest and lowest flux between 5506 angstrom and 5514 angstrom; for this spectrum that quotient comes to 12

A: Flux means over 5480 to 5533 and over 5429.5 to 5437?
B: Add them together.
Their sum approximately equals 11.1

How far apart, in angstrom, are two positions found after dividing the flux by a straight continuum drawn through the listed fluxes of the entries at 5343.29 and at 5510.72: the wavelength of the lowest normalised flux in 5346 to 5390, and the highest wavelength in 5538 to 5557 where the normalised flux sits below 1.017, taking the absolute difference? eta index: 199.4 angstrom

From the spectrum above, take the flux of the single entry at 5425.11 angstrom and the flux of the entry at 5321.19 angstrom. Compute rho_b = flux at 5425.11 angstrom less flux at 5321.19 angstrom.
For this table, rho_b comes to -0.14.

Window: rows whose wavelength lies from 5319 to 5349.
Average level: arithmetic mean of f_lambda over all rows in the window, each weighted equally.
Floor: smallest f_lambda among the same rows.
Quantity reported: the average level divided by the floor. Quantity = 1.07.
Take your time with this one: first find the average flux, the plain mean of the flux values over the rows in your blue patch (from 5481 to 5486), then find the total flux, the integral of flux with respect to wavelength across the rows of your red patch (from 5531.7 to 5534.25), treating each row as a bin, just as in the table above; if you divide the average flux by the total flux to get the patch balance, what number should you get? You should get 0.38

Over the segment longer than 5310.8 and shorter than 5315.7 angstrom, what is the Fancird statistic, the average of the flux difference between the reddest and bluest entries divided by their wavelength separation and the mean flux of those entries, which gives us 2.98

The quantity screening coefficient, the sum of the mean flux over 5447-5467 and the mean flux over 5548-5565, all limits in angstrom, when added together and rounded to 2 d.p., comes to 11.23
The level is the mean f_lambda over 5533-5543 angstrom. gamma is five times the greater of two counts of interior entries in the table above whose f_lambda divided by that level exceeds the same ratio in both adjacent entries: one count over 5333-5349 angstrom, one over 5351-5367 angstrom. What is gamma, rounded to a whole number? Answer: 10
